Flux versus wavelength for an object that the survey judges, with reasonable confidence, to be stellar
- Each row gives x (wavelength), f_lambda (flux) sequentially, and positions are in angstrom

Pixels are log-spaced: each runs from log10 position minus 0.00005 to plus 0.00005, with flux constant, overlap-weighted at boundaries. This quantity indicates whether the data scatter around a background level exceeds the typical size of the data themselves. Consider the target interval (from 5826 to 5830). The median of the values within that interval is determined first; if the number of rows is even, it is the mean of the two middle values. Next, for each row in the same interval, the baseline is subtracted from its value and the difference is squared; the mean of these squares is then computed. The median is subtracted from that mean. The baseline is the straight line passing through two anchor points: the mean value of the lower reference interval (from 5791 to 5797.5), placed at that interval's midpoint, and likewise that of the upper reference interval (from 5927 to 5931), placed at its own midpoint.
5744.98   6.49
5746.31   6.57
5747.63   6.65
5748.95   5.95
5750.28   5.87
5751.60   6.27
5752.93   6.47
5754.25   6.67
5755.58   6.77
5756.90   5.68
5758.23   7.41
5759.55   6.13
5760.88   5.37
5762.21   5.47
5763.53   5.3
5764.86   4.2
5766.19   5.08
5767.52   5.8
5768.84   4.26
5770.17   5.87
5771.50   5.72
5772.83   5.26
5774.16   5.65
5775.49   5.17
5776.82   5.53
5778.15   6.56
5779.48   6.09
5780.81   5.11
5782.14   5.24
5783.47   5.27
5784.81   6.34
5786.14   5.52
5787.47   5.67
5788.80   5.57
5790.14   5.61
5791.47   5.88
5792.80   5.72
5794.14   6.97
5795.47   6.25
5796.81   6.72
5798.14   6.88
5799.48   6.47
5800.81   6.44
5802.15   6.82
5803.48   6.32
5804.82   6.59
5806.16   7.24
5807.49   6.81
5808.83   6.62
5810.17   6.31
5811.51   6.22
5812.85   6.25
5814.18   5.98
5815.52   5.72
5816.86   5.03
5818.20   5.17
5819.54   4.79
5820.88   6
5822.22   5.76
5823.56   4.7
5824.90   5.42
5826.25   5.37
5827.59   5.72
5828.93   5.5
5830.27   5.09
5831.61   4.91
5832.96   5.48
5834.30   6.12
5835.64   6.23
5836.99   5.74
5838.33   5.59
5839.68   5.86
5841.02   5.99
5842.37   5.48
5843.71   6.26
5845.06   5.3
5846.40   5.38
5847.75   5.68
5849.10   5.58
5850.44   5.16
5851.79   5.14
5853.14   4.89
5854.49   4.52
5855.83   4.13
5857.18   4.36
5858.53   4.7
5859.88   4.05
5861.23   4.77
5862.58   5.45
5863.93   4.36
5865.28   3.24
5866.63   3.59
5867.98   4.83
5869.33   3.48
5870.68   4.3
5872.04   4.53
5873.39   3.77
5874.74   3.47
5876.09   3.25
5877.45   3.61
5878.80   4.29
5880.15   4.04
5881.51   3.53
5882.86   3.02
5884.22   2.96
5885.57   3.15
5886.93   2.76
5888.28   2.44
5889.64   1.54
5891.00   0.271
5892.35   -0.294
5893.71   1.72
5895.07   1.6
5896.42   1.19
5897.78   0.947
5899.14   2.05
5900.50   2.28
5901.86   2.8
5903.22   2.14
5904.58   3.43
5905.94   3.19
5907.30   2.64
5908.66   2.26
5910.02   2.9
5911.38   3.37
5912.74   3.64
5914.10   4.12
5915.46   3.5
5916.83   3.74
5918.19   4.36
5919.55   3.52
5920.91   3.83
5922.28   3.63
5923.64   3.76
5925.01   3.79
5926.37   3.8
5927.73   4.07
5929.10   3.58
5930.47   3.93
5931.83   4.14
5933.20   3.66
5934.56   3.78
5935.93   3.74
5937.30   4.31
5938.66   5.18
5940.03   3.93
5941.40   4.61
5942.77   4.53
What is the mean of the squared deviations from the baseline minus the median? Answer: -5.4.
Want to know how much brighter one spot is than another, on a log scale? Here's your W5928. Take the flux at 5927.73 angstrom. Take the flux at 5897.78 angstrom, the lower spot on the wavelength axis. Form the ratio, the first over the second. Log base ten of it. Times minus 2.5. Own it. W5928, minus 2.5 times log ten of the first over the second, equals -1.6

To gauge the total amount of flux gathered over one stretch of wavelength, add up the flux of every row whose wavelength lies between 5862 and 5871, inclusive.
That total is 29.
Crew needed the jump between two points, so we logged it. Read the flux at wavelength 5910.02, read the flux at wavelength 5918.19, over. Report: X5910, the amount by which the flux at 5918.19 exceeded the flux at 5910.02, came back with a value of 1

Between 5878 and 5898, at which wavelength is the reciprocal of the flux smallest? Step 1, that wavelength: 5892.35 angstrom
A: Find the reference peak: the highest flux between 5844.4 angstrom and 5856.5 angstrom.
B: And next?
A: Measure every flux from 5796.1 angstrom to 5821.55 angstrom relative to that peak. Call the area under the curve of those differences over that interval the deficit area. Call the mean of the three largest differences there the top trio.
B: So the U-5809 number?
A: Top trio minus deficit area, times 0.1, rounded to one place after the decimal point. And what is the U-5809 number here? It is -1.3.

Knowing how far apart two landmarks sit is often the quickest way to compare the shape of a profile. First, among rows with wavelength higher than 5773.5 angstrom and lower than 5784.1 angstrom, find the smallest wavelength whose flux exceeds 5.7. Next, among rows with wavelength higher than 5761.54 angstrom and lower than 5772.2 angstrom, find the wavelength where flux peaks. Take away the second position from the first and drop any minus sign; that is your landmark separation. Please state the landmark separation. 8.0 angstrom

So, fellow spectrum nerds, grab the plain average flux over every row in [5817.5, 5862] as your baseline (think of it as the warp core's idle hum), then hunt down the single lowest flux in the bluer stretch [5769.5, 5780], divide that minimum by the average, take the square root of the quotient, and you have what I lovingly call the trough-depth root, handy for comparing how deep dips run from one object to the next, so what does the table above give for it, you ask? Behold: 0.99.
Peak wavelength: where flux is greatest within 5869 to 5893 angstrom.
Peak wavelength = 5872.04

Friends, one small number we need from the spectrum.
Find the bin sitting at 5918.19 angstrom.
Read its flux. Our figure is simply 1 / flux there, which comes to 0.229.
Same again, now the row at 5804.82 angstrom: 0.152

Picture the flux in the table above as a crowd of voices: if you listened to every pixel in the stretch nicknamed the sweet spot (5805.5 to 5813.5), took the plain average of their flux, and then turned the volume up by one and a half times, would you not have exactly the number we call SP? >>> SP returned 10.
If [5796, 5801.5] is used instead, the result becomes 10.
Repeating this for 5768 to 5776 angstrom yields 8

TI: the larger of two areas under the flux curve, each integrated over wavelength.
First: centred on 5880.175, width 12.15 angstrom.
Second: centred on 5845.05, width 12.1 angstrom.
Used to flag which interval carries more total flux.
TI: 68.2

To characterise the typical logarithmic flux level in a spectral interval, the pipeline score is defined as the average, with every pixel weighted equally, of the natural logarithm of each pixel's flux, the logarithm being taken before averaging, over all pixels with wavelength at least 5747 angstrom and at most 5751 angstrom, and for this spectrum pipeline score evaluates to 1.82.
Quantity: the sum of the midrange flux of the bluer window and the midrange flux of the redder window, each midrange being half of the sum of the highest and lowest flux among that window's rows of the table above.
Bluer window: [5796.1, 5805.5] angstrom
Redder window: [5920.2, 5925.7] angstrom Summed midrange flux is 10.3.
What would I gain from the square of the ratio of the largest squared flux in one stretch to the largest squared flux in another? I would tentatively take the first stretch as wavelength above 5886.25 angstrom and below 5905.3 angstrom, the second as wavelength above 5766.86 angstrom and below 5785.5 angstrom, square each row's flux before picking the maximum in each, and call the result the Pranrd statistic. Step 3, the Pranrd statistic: 0.07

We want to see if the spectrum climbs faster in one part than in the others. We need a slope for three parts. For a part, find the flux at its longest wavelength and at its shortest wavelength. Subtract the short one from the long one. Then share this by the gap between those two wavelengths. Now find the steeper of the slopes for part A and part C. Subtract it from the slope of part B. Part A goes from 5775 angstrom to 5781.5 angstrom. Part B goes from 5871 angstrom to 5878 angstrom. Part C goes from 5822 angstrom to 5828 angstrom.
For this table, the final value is -0.16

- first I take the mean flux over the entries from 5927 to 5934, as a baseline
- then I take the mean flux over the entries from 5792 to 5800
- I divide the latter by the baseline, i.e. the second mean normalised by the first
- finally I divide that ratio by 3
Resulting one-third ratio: 0.56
